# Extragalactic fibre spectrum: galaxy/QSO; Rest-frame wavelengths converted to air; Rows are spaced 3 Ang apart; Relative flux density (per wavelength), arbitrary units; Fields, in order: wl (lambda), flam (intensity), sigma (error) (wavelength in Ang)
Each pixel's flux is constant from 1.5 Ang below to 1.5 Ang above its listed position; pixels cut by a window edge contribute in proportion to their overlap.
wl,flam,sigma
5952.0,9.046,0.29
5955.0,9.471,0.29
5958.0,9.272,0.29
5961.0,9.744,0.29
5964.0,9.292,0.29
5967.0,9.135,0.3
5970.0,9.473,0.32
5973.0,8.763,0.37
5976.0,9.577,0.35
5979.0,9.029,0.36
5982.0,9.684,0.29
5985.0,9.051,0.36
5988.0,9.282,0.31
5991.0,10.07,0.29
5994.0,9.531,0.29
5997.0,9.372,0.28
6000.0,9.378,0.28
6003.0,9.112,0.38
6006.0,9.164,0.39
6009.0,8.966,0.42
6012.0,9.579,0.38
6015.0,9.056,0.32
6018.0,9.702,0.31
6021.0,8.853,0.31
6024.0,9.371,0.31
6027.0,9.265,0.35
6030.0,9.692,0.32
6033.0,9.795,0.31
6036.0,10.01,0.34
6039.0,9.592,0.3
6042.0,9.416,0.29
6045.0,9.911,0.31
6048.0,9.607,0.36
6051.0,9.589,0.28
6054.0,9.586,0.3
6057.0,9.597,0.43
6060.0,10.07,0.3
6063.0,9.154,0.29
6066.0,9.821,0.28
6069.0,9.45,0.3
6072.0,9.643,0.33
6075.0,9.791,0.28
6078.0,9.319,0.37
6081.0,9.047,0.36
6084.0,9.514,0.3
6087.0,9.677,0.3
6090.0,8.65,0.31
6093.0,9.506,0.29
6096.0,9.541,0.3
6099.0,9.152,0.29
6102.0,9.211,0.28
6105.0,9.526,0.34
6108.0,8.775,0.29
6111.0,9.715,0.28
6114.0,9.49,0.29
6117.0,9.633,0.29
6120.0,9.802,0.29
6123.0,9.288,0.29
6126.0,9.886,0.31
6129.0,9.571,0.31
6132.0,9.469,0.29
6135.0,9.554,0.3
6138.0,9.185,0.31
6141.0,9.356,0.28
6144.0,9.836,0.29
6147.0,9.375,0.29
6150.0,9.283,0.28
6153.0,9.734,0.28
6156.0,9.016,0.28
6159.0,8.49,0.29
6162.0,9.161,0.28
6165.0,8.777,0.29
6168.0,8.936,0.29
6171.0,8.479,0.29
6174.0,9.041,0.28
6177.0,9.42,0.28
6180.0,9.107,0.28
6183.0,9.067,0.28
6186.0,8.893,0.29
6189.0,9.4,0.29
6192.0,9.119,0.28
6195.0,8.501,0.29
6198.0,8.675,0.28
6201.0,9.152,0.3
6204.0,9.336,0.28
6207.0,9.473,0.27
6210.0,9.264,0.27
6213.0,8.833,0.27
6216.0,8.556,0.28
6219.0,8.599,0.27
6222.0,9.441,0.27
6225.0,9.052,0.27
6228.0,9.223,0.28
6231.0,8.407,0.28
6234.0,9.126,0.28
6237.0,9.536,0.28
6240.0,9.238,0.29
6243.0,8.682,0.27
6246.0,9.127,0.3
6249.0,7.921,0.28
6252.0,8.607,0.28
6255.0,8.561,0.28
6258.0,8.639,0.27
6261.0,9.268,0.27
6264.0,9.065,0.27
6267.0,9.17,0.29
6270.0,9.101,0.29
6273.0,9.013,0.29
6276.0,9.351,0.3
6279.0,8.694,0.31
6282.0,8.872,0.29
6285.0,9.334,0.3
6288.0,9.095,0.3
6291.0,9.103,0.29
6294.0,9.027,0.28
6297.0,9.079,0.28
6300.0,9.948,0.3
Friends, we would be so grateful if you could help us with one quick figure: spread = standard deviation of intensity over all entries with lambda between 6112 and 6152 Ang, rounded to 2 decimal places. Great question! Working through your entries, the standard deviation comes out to 0.22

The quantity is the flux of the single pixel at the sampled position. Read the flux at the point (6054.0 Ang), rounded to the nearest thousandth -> 9.586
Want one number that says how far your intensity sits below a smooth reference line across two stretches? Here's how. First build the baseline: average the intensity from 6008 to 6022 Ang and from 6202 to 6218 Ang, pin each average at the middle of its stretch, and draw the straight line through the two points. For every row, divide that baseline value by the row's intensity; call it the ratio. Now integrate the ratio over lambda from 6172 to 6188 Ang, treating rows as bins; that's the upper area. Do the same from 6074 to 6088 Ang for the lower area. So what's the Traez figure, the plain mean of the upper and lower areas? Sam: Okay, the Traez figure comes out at 14.8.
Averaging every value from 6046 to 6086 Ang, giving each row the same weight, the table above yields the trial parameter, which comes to 9.6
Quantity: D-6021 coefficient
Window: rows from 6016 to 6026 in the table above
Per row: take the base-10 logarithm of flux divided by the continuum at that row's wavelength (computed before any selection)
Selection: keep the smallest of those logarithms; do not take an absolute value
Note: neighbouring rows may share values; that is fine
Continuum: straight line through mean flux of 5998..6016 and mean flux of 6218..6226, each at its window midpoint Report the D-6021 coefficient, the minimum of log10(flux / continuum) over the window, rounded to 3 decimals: -0.017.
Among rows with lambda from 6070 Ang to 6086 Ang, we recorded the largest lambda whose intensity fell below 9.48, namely 6081.0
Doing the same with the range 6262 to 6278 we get 6276.0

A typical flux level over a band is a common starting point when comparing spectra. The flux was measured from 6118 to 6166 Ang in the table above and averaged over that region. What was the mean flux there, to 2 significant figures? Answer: 9.4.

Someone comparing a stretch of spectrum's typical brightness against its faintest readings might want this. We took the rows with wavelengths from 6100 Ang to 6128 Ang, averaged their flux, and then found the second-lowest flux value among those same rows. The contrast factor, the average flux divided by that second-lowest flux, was 1.03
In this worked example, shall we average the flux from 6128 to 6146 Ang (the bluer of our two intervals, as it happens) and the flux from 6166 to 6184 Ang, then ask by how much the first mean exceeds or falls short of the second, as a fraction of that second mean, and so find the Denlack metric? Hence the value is 0.054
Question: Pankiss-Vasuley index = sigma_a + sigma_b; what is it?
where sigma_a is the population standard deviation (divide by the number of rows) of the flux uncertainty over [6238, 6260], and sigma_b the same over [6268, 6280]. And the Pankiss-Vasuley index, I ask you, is 0.018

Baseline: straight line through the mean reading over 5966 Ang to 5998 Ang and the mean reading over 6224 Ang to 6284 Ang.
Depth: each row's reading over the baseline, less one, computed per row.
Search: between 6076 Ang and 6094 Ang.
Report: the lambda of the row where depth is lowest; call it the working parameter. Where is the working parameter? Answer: 6090.0 Ang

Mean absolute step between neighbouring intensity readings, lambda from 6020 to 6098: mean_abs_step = 0.35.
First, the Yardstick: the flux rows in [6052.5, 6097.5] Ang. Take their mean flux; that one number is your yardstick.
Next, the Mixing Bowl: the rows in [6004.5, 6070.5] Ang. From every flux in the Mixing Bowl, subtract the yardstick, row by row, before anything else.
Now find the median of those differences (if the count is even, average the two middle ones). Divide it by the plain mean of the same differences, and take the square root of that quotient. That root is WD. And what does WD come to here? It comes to 2.19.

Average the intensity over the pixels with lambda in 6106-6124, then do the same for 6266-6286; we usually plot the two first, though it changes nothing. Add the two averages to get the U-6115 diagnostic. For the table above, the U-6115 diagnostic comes 18.5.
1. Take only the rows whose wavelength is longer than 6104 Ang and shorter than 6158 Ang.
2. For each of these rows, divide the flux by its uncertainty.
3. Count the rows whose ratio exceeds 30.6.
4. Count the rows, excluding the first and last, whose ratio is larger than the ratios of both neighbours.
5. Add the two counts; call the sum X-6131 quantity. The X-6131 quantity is 20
